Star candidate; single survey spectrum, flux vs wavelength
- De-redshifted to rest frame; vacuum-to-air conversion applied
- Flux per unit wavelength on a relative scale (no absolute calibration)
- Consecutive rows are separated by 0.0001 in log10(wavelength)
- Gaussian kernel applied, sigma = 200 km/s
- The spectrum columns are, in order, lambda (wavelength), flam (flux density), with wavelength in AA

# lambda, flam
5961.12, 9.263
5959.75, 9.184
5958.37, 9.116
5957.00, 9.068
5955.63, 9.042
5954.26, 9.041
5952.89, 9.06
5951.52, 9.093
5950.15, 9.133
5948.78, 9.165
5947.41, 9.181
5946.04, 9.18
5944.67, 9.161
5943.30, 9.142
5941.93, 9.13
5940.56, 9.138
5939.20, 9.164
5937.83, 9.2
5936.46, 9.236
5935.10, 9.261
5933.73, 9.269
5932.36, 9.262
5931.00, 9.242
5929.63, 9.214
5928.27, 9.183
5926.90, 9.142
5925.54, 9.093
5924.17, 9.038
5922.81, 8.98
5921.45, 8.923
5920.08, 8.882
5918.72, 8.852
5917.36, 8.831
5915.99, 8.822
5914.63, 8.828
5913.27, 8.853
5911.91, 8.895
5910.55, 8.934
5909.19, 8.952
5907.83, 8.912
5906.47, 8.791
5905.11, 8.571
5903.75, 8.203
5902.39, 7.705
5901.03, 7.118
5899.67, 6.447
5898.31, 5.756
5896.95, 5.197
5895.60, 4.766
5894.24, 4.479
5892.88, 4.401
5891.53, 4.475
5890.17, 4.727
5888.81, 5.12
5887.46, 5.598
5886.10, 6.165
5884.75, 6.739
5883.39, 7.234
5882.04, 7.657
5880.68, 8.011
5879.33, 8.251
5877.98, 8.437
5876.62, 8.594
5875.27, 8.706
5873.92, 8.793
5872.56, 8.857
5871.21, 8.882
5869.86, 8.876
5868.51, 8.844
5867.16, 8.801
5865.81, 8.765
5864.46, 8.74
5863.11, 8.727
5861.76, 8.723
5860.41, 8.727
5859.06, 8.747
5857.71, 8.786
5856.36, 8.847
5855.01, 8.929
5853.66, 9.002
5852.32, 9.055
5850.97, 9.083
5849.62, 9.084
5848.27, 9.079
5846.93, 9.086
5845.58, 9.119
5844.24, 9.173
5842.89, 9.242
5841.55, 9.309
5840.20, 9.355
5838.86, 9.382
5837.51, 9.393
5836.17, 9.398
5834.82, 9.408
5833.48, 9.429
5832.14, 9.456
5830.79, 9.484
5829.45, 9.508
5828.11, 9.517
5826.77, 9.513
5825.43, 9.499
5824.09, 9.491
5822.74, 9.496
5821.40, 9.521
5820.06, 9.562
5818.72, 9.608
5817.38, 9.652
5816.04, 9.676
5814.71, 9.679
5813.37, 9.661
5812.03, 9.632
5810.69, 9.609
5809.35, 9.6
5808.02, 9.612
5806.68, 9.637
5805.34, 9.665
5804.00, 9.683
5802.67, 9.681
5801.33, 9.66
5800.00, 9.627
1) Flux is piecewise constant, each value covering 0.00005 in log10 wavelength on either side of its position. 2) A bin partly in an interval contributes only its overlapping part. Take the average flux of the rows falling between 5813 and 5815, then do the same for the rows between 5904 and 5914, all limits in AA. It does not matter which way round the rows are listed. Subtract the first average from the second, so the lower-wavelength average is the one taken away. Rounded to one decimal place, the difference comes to -0.8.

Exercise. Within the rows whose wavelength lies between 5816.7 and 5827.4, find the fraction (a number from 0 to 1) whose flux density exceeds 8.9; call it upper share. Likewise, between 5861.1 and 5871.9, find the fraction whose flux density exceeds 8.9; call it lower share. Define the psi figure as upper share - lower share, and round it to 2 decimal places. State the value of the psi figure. 1.00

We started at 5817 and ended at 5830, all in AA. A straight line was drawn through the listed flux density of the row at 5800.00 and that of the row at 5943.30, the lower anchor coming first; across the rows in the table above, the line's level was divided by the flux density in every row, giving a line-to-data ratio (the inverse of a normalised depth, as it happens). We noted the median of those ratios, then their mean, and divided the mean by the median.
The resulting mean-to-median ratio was 1.00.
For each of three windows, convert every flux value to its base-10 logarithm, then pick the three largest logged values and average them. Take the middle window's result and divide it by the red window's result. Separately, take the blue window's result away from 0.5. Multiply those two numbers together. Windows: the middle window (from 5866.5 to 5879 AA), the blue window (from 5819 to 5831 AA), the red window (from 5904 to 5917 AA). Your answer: -0.478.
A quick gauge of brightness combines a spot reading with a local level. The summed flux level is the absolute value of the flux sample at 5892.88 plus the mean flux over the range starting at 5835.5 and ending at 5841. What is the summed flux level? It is 13.8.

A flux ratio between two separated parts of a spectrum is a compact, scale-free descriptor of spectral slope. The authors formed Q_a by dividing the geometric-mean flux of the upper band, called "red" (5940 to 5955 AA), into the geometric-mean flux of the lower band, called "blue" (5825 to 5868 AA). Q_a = 1.0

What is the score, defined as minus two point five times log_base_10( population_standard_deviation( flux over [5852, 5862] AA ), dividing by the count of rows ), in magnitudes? 2.29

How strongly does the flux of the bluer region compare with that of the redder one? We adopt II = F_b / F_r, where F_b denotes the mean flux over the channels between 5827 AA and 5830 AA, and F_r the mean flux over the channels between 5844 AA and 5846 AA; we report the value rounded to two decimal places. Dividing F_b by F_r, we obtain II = 1.04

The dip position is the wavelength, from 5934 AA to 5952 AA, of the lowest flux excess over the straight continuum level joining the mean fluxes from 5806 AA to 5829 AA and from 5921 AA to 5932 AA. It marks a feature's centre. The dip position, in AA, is 5941.93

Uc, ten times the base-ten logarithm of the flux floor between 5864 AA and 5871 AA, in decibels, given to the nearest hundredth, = 9.42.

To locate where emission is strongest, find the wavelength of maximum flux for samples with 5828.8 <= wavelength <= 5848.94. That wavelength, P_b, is 5829.45 AA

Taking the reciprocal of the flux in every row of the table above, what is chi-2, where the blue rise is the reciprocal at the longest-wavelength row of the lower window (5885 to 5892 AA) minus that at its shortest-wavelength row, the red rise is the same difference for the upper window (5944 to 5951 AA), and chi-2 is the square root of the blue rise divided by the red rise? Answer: 13.5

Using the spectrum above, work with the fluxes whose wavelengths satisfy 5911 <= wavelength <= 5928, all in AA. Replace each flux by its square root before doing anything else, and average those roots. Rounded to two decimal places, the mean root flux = 2.99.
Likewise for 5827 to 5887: 2.96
